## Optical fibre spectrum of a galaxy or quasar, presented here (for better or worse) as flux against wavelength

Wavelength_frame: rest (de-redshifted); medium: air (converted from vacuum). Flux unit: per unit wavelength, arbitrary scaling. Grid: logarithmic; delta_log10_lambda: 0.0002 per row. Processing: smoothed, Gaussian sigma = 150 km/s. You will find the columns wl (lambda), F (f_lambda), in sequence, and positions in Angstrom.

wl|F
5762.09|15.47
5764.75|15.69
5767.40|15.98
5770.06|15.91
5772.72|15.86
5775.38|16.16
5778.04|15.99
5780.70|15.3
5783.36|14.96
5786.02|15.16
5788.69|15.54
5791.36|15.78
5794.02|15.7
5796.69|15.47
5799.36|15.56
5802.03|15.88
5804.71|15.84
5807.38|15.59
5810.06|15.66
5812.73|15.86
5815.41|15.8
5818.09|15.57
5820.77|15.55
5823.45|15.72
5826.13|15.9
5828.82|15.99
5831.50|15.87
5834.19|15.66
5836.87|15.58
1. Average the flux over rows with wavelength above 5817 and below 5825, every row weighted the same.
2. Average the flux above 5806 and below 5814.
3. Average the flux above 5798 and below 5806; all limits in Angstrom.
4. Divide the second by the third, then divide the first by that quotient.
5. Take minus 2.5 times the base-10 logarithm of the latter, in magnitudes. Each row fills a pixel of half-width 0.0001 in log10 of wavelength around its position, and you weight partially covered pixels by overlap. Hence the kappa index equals -2.99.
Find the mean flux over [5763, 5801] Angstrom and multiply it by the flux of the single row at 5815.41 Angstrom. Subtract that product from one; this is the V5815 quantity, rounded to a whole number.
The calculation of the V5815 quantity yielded -246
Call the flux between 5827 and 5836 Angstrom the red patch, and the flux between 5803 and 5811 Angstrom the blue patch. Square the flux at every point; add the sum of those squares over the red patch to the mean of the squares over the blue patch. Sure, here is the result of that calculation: 999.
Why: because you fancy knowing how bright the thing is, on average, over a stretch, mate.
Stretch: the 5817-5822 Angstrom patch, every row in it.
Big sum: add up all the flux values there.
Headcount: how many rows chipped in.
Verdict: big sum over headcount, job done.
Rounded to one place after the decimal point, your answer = 15.6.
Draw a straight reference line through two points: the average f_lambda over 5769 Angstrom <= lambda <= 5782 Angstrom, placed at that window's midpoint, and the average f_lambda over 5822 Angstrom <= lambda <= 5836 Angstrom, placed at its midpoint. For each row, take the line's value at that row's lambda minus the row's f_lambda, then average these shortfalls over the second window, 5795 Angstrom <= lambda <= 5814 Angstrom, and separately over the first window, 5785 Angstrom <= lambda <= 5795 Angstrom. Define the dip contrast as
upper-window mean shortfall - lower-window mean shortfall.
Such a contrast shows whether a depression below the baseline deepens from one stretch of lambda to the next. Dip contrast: -0.15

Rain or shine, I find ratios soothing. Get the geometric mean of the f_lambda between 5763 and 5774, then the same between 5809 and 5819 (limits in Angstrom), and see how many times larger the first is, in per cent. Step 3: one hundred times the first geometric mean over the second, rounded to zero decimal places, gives 101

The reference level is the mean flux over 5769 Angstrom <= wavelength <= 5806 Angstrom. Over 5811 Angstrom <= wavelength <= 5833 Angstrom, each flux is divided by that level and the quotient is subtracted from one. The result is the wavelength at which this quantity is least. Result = 5828.82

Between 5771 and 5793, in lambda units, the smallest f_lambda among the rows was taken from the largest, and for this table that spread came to 1.20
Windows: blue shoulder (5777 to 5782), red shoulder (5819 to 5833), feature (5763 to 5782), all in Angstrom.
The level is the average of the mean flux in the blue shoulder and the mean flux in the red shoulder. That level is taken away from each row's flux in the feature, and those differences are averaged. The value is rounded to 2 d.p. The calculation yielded 0.12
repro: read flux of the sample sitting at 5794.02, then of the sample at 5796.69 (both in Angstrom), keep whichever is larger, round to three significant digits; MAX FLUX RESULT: 15.7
